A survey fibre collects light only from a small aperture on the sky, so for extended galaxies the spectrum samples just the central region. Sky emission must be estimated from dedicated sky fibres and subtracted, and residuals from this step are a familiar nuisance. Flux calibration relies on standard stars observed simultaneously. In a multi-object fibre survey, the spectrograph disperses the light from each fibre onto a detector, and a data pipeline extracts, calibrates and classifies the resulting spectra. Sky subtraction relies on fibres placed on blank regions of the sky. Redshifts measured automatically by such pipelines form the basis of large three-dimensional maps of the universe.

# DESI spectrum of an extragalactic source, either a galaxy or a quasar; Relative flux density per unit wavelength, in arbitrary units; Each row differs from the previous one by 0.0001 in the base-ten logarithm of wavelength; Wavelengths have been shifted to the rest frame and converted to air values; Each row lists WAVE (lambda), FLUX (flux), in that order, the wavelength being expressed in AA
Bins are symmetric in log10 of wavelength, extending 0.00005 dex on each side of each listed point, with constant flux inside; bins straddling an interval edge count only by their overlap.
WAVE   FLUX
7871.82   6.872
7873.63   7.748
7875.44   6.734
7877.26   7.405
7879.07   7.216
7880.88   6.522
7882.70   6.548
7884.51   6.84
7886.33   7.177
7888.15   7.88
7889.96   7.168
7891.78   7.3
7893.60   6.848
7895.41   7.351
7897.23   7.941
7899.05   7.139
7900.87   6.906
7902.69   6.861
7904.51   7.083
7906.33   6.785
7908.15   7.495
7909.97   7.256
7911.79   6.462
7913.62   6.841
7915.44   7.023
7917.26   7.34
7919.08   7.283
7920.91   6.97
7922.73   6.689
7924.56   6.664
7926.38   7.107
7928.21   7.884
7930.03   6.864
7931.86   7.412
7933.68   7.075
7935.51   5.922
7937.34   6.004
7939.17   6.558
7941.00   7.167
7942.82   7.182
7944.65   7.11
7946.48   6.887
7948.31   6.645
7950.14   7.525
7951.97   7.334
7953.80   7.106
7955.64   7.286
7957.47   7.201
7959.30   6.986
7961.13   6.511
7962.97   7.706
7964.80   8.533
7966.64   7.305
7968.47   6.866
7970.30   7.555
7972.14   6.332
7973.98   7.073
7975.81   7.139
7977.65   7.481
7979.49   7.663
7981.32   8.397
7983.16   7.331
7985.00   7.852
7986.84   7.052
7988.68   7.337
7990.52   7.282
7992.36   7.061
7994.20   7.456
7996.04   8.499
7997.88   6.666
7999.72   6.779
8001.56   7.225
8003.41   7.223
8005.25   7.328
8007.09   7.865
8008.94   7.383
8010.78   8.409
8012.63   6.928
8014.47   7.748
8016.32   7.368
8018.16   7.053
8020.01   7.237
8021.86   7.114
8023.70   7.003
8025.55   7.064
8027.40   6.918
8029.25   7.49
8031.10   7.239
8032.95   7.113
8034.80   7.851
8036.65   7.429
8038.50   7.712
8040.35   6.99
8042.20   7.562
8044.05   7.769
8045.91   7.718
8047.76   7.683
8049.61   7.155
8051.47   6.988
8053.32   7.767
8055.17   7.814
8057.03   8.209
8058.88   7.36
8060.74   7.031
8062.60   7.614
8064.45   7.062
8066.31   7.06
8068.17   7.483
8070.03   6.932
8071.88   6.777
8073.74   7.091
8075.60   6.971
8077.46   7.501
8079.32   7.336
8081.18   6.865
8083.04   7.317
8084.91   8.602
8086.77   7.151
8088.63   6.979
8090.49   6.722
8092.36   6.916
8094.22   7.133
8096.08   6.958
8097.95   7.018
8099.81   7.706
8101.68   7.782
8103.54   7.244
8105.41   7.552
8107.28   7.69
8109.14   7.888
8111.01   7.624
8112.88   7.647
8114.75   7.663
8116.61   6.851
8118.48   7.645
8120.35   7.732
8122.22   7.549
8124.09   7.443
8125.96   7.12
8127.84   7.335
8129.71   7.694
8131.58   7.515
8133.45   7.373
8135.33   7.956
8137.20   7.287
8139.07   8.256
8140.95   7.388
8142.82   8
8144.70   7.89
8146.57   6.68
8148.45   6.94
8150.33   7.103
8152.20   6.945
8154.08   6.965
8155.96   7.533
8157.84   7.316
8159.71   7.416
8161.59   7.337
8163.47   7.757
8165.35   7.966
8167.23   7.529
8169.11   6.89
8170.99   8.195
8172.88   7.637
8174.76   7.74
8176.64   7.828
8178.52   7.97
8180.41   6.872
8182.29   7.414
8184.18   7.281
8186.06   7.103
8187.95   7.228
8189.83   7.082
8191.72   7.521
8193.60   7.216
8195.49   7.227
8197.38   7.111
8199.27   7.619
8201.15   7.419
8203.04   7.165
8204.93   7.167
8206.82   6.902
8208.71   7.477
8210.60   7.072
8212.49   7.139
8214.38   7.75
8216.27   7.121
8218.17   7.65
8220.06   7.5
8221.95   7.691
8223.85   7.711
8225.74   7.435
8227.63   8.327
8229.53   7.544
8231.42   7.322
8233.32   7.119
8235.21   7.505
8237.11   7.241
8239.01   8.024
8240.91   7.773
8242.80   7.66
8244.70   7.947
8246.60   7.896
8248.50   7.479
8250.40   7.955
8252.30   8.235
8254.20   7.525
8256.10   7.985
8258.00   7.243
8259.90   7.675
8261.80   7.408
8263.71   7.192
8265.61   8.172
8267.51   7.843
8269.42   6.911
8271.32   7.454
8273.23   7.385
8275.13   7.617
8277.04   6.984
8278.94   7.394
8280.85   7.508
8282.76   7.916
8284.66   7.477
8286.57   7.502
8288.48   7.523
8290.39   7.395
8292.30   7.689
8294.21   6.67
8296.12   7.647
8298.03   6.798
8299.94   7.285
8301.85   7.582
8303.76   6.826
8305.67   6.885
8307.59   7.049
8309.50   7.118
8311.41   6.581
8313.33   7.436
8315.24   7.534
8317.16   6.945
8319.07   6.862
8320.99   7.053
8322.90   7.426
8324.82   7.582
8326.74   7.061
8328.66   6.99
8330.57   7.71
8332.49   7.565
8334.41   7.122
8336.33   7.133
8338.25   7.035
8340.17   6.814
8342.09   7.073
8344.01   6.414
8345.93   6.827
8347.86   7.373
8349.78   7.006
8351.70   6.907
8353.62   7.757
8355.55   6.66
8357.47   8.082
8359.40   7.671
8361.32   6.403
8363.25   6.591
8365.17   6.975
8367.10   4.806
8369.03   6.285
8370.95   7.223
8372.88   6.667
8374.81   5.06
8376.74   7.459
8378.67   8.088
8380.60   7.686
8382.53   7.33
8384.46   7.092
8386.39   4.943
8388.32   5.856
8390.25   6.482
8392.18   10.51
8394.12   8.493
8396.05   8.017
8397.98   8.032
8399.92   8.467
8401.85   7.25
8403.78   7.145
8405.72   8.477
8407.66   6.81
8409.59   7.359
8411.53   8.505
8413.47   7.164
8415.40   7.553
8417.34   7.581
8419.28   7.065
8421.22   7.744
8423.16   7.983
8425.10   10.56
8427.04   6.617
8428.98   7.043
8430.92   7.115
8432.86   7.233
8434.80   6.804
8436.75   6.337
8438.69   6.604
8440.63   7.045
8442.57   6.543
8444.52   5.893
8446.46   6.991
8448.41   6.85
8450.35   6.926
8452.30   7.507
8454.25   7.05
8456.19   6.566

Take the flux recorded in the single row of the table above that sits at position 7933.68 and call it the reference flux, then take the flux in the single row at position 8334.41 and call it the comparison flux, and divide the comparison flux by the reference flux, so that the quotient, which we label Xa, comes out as 1.01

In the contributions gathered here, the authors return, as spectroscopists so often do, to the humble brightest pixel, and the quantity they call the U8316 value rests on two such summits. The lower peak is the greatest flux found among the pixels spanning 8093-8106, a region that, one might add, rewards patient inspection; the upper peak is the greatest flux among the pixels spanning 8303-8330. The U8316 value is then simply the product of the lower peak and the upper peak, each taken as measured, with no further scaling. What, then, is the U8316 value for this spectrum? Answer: 59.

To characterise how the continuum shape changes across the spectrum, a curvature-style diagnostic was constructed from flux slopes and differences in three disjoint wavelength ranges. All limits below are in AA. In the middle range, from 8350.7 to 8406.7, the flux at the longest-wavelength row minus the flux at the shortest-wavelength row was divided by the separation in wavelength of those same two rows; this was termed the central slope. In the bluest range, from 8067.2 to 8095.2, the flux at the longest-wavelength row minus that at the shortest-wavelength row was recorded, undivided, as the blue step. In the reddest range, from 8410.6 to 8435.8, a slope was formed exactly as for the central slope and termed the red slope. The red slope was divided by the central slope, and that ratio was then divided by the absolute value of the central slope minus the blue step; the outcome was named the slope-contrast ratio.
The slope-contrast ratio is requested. -6.6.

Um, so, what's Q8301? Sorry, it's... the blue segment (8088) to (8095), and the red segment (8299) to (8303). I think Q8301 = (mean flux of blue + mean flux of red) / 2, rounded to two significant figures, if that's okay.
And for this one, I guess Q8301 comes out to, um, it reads 7.2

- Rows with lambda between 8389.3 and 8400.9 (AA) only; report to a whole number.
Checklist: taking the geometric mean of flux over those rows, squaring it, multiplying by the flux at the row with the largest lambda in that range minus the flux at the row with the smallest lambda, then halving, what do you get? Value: 68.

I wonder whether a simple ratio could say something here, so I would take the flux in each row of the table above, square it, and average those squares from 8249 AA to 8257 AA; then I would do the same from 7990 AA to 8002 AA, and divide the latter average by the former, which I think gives 0.85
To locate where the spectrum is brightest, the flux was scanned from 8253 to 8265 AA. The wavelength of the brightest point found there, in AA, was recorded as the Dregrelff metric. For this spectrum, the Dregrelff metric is 8256.10 AA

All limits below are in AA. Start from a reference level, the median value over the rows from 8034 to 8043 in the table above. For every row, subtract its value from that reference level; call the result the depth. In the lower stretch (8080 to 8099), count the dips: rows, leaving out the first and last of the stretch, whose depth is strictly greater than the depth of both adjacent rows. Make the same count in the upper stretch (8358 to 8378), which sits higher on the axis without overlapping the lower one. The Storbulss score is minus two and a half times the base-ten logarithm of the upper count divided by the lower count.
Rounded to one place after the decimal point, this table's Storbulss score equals -0.4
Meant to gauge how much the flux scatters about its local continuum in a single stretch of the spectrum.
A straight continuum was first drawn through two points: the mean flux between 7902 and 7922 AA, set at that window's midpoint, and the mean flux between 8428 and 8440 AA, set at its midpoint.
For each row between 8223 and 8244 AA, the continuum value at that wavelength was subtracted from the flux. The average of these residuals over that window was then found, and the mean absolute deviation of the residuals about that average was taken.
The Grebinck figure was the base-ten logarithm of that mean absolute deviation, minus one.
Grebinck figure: -1.57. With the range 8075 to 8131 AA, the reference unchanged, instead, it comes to -1.48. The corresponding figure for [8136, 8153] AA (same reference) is -1.36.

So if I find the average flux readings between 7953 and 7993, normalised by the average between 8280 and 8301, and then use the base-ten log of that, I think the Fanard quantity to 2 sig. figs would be -0.0047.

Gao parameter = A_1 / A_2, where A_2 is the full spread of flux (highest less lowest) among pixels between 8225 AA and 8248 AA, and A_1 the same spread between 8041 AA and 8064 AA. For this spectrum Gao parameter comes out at 1.01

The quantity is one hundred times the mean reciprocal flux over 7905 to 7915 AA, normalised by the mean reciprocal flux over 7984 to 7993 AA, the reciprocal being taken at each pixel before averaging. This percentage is 105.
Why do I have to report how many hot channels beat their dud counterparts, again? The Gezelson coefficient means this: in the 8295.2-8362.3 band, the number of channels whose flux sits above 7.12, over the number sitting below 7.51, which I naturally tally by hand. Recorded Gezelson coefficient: 0.58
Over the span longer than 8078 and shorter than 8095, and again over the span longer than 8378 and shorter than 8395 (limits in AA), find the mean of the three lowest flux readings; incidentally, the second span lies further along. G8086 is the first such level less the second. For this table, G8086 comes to 1.1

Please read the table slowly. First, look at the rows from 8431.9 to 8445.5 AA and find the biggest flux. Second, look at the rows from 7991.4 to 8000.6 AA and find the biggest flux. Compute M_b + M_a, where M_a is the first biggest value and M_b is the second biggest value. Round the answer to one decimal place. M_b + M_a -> 15.7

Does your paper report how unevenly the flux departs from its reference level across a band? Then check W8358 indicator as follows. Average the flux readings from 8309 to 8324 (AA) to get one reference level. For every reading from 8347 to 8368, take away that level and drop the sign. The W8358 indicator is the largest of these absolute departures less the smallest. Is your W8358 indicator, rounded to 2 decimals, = 2.20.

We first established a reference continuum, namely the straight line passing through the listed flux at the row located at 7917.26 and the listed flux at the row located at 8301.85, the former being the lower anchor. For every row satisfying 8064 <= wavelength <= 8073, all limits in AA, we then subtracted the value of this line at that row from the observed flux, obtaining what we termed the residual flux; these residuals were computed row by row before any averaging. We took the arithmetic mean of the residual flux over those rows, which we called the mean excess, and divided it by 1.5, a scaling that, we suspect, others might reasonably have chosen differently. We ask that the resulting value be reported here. -0.25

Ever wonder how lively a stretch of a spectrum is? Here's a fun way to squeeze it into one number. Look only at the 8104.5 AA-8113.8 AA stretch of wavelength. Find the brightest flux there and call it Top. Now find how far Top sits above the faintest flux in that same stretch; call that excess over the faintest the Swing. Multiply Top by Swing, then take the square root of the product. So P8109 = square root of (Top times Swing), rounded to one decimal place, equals 1.6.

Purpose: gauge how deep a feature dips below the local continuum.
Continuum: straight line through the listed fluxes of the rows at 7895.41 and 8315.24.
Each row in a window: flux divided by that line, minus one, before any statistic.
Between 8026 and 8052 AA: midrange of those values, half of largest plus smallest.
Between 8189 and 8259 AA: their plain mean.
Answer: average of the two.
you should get -0.001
